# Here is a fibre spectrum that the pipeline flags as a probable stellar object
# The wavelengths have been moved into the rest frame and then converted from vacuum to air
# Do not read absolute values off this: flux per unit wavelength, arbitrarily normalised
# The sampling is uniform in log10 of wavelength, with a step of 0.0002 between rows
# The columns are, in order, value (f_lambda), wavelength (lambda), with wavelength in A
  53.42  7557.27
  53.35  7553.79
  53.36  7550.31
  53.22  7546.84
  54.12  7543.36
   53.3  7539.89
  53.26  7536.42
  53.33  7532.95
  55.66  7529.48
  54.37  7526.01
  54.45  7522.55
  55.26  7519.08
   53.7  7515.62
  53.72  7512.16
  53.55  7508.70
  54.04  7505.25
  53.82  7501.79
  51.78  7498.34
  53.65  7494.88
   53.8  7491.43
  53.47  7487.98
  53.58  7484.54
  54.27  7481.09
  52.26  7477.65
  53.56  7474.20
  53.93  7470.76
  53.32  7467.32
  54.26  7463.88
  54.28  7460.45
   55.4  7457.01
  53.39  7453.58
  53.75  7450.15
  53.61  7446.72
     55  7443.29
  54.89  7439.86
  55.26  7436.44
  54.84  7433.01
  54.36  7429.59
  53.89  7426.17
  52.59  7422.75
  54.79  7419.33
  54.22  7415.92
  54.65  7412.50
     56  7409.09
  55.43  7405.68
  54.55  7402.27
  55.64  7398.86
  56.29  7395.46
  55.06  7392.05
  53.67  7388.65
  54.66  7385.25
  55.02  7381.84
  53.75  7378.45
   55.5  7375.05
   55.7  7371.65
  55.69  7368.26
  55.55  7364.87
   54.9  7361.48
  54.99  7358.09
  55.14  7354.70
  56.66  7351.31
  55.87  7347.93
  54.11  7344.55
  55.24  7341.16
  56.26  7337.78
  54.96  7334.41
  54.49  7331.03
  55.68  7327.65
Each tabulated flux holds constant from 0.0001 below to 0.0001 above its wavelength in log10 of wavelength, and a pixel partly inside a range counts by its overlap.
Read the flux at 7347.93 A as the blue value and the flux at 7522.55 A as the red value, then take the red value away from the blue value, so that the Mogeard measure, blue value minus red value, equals 1.4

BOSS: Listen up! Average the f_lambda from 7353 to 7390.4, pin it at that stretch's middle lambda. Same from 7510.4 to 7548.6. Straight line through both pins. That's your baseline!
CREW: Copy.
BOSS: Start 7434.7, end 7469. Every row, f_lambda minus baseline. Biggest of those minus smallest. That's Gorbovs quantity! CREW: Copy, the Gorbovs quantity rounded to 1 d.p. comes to 2.0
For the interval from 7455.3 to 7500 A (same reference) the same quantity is 3.4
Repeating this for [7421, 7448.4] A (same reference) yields 2.8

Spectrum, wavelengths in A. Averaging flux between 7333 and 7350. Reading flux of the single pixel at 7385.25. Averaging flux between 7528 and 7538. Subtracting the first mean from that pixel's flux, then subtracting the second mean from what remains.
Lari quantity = -54.7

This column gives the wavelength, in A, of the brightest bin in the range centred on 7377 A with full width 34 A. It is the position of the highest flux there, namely 7371.65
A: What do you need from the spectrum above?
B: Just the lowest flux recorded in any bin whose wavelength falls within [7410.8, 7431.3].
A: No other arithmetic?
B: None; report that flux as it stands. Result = 52.59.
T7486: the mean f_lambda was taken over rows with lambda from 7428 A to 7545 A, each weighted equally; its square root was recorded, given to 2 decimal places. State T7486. 7.35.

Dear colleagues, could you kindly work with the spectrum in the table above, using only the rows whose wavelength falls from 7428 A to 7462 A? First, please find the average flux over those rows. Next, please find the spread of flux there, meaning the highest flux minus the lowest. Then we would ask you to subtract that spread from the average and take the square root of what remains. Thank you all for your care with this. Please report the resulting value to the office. 7.24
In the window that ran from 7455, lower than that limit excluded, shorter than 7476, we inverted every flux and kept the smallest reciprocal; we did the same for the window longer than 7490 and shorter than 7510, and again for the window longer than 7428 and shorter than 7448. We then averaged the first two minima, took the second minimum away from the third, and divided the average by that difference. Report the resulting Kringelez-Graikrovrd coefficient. -45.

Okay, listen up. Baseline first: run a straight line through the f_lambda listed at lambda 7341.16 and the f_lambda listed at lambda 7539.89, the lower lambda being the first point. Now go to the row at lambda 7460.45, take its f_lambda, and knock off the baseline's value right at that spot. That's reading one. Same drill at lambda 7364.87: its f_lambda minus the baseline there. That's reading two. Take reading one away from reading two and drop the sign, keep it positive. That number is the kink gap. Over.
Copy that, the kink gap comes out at 0.34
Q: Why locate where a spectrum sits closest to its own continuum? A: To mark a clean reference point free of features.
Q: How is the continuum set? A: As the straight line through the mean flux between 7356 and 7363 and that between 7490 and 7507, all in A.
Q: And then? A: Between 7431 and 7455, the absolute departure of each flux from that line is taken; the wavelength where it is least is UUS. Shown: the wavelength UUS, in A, 7450.15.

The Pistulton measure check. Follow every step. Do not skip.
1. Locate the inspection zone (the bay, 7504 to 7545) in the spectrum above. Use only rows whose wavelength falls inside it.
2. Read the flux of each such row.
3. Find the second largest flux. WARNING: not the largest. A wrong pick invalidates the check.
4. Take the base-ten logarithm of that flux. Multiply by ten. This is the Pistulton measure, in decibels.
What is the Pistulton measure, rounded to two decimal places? 17.42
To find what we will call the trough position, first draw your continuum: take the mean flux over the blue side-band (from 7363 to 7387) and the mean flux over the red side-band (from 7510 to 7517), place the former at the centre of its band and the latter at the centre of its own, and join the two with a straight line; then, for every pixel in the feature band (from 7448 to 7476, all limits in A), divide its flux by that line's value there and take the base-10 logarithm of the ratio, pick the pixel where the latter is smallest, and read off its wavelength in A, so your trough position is 7453.58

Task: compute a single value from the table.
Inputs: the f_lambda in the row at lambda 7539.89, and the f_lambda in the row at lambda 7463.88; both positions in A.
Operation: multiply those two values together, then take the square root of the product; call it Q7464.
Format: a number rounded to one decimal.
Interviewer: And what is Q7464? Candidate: 53.8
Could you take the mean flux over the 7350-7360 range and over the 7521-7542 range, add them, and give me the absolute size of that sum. 110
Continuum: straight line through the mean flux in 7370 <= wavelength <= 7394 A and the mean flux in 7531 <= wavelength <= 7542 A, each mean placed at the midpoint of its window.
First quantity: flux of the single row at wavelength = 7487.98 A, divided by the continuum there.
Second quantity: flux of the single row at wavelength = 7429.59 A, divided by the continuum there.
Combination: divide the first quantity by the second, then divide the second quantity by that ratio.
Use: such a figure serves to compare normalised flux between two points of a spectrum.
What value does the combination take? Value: 1.01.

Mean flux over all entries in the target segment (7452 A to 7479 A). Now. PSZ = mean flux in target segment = 53.8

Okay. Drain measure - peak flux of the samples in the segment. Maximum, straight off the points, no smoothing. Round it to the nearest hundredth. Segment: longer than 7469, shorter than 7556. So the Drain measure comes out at 55.66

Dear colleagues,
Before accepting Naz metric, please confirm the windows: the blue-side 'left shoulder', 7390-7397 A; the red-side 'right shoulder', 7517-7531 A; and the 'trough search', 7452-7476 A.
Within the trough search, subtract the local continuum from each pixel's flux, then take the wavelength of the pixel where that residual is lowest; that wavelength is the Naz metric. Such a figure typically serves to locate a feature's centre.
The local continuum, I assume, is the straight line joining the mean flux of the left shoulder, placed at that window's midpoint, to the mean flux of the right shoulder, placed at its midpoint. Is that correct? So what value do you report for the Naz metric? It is 7453.58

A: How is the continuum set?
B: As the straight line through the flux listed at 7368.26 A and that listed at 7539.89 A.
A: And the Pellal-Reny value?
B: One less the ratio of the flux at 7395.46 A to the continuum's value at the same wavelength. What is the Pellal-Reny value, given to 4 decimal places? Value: -0.0177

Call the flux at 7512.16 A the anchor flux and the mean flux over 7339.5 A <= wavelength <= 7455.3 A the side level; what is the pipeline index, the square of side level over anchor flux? 1.04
